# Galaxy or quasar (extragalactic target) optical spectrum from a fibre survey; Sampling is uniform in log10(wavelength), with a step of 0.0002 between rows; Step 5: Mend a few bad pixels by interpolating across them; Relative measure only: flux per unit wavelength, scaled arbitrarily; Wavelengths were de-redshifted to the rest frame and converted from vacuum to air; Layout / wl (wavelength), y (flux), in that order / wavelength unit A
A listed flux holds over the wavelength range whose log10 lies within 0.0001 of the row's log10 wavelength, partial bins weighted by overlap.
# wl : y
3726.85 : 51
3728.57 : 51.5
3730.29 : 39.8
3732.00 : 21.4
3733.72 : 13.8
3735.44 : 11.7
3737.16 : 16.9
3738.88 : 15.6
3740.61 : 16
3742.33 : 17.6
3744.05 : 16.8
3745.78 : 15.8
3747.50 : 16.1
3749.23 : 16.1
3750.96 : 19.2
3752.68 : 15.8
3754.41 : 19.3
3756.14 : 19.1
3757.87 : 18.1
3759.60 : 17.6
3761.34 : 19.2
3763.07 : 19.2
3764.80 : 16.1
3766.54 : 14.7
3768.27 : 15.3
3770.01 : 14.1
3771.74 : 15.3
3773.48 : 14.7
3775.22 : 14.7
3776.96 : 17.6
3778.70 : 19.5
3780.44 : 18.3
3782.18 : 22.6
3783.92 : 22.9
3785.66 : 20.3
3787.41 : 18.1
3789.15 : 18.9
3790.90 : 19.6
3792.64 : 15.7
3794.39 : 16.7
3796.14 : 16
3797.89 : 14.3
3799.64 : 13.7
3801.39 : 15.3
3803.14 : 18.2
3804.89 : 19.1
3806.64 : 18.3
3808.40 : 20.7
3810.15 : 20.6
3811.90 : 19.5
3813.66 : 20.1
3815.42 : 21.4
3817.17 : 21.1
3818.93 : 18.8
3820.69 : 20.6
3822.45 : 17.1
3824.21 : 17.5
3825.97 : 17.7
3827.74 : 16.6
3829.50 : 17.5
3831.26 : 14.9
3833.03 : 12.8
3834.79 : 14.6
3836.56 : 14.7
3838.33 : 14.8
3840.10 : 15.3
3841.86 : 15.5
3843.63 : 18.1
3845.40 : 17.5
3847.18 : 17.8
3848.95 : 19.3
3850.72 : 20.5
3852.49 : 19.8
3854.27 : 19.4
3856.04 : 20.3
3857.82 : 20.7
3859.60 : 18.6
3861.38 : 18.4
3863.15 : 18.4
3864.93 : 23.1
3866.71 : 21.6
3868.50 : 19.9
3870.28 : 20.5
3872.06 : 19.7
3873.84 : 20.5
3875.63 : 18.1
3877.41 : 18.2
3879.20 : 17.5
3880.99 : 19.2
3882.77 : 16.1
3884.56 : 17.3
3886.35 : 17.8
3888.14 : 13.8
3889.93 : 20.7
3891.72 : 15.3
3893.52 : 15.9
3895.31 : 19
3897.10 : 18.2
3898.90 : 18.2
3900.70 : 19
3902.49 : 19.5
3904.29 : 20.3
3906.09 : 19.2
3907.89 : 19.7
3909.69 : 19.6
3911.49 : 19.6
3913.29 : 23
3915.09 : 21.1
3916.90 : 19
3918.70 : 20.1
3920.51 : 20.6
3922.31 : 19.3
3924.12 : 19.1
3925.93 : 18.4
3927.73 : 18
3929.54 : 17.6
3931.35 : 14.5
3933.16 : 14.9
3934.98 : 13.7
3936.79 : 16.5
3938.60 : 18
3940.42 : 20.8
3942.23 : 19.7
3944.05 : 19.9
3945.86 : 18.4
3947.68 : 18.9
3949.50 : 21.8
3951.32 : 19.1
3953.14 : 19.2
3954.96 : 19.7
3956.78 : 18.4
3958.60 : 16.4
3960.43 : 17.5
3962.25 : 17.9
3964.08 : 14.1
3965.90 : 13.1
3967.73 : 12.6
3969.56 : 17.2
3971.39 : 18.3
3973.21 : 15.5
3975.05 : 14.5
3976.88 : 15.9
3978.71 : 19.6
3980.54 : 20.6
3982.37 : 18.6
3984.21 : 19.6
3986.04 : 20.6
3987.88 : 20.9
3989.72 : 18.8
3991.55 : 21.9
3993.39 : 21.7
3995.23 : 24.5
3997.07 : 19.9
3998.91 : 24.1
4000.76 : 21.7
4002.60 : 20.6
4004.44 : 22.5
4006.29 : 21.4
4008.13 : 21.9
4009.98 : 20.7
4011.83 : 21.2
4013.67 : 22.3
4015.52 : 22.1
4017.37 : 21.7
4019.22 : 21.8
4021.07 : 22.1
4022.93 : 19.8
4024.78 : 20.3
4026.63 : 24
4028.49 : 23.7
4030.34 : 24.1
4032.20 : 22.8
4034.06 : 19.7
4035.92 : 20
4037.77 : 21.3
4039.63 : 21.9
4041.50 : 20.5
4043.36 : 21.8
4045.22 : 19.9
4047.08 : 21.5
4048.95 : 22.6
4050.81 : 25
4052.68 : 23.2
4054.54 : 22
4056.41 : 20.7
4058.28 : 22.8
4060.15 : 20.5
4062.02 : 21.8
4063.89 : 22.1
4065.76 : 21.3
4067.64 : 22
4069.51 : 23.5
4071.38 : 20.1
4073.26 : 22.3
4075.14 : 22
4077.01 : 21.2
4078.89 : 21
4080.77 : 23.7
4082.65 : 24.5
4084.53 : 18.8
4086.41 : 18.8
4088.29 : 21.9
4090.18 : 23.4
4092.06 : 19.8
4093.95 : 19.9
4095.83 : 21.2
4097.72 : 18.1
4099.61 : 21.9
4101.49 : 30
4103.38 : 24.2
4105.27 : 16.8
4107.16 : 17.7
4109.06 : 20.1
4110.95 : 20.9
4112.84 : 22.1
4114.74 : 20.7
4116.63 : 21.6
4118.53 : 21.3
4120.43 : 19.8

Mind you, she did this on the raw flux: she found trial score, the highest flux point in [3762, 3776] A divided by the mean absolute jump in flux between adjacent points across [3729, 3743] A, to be 4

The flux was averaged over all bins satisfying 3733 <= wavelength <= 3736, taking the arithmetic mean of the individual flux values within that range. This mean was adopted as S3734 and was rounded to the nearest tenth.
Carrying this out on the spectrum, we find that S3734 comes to 12.8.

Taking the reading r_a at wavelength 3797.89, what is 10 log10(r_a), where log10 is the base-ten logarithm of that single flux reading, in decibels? 11.6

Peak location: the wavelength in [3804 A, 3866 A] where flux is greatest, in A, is 3864.93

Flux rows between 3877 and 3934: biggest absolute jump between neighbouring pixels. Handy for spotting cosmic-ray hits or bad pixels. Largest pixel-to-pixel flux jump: 6.9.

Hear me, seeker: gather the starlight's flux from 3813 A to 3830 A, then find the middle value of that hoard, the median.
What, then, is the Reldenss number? 18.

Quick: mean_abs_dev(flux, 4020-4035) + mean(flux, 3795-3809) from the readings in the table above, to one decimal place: 18.5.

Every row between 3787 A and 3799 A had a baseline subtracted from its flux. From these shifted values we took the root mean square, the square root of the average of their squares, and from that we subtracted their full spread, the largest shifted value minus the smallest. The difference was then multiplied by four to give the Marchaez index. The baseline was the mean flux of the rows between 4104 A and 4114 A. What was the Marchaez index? -9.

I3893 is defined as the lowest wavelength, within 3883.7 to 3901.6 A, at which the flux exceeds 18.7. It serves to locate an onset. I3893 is 3889.93 A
